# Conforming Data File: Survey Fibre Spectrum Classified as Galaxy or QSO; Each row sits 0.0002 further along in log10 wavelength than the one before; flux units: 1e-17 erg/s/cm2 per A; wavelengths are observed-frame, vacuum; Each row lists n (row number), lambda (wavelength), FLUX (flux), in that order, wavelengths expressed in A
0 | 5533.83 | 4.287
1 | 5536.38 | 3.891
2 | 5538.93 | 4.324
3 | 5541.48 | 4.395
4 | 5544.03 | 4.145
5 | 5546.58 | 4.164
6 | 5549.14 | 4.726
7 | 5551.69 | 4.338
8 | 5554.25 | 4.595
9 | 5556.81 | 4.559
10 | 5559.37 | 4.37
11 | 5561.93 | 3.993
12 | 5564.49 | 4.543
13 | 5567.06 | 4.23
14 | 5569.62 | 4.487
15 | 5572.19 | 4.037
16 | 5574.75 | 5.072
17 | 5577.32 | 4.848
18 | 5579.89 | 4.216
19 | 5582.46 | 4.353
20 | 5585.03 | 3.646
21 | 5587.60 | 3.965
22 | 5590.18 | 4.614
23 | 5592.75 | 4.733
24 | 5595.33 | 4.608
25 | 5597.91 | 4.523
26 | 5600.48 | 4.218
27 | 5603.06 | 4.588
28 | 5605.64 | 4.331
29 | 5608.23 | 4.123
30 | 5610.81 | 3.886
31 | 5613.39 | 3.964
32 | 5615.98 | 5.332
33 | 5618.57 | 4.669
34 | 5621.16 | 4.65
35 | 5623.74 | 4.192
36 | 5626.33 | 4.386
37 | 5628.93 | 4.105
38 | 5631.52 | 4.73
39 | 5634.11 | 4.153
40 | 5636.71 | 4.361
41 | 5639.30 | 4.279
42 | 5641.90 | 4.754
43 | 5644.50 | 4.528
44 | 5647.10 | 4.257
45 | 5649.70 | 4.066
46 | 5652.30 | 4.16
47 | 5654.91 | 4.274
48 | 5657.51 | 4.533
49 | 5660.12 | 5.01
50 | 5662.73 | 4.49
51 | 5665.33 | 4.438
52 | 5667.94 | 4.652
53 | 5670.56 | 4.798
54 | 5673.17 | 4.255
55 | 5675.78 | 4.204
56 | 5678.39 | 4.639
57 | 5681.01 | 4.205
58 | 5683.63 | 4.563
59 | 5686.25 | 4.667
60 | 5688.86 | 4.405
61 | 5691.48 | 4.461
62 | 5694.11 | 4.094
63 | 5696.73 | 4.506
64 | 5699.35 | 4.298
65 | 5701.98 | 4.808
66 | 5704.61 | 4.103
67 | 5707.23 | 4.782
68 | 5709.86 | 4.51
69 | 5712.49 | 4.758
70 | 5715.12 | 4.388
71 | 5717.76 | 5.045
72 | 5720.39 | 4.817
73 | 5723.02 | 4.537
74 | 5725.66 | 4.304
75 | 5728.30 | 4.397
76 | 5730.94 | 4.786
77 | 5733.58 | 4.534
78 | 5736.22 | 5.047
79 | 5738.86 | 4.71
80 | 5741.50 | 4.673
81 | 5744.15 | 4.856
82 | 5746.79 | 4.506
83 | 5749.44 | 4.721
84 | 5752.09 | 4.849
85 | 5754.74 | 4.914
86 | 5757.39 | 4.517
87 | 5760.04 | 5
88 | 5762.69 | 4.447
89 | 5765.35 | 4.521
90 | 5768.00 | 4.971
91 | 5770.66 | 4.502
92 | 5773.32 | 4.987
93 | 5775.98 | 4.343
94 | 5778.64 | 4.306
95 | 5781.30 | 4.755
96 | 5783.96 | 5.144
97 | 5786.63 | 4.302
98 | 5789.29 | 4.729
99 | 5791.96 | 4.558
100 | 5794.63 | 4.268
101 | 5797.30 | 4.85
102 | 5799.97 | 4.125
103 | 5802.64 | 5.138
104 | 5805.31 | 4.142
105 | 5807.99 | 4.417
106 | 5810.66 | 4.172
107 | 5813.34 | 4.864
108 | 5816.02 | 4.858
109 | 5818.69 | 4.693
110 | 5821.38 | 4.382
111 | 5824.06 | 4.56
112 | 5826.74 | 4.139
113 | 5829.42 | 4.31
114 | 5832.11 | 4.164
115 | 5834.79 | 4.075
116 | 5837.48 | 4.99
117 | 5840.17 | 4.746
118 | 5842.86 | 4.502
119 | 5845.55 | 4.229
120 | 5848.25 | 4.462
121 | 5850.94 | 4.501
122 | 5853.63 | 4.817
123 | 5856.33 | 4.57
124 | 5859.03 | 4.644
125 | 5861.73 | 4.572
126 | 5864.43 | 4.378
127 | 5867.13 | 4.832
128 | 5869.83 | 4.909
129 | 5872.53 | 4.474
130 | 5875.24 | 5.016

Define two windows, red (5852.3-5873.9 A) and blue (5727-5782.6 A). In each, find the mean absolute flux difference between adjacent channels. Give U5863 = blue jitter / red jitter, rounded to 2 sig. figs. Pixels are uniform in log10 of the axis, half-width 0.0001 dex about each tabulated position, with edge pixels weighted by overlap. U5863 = 1.5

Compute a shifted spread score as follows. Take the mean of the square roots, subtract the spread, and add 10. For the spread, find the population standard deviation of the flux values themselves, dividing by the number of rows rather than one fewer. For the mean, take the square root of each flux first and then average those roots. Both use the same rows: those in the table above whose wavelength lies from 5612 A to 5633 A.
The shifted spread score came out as 11.7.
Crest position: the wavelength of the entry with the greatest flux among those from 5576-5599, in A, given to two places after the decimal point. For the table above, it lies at 5577.32 A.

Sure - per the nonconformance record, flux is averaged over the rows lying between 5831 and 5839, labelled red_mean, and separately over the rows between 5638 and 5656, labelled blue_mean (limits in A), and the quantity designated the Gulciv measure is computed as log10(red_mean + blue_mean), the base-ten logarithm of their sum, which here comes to 0.942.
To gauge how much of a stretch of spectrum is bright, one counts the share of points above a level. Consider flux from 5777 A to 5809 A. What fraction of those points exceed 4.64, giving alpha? 0.4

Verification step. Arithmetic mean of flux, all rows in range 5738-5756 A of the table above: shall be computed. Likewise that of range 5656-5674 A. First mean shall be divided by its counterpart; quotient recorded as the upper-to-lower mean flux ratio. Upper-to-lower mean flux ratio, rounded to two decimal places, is 1.03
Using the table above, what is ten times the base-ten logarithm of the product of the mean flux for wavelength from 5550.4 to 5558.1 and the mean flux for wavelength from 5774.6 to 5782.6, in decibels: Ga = 13.0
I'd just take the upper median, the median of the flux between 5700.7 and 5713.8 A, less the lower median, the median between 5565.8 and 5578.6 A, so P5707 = 0.3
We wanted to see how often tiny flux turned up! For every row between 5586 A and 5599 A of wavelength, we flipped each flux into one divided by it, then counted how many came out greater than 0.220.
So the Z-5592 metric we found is 2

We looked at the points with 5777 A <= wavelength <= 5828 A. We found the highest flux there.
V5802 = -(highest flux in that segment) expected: -5.14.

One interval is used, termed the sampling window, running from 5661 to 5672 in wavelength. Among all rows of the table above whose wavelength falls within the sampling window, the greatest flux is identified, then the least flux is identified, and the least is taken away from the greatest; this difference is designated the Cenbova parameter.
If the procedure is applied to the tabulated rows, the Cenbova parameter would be 0.36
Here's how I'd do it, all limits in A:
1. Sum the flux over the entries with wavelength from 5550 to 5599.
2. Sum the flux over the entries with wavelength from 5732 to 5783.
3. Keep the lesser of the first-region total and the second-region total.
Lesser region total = 83.73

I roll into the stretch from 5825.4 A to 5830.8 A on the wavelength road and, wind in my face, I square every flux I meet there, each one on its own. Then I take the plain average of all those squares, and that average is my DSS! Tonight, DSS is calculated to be 17.9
